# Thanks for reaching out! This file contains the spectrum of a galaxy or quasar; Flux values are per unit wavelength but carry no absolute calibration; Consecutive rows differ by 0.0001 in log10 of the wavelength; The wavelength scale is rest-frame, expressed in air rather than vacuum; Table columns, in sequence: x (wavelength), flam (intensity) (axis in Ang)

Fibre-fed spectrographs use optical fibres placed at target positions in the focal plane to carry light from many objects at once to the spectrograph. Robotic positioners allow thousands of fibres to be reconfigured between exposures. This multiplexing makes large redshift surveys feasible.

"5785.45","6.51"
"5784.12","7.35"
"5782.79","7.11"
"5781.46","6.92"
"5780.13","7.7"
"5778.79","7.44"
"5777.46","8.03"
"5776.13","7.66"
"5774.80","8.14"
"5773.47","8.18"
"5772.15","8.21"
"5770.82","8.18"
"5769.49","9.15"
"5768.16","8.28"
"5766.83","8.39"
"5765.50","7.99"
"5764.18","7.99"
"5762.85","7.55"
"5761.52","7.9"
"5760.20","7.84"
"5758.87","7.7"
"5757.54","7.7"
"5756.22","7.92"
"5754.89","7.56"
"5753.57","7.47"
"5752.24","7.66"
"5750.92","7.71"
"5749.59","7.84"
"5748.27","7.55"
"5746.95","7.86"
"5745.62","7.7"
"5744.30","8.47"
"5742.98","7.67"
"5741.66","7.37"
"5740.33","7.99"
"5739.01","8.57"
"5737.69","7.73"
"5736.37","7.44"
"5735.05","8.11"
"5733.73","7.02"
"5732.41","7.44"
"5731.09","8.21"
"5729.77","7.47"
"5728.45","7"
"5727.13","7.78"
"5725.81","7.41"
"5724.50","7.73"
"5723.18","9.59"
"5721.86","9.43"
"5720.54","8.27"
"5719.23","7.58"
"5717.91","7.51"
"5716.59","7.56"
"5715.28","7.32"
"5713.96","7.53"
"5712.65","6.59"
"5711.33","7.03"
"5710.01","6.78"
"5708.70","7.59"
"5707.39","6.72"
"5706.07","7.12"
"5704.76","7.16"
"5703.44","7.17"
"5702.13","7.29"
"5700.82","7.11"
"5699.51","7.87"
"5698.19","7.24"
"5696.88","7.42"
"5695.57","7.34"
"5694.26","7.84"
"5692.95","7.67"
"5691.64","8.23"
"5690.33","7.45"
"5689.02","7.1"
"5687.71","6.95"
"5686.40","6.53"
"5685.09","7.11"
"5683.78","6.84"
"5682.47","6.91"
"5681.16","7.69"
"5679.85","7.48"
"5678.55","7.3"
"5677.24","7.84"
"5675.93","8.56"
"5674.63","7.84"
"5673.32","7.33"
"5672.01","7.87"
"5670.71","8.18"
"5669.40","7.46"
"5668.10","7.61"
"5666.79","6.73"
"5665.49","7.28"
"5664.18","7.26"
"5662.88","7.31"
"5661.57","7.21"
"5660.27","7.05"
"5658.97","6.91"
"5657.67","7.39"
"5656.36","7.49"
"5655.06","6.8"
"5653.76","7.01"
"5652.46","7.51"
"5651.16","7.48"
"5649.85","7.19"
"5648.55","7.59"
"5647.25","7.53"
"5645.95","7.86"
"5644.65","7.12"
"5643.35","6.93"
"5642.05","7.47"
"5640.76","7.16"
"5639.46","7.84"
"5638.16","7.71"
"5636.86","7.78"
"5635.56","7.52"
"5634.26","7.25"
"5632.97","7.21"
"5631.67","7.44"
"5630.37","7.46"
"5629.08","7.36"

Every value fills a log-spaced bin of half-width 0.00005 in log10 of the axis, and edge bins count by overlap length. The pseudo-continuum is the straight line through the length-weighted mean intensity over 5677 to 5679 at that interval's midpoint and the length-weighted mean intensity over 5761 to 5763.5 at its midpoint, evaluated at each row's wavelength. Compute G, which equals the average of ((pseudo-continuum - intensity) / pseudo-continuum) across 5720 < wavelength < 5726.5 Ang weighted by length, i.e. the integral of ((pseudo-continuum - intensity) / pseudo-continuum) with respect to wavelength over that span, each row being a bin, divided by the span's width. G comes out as -0.11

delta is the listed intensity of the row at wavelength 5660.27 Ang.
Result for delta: 7.05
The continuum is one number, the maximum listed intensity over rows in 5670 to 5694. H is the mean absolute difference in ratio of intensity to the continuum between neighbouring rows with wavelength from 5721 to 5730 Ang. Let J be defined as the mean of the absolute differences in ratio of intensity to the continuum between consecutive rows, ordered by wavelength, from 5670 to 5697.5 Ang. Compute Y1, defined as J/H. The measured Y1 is 0.6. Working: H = 0.077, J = 0.049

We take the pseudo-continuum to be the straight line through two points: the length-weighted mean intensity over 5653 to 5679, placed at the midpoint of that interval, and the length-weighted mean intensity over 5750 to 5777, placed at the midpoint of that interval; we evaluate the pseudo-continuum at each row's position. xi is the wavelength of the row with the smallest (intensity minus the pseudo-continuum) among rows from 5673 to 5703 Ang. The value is 5686.40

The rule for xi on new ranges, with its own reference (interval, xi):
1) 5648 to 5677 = 5666.79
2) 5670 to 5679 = 5678.55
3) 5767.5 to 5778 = 5776.13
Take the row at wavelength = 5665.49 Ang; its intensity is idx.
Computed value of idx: 7.28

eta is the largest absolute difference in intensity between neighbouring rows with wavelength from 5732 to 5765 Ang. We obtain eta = 1.1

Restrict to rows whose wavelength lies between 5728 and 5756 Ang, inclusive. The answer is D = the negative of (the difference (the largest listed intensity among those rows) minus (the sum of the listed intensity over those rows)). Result 153.3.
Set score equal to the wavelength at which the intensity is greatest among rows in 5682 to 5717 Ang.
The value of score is 5691.64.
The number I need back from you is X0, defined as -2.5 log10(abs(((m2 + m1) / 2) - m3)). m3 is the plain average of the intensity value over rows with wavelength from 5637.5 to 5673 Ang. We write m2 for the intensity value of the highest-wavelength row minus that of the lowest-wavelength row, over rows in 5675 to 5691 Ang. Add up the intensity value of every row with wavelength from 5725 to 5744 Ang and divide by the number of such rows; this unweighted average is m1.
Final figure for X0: -1.53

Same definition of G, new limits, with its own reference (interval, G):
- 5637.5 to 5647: 0.00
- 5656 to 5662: 0.04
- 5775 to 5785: 0.04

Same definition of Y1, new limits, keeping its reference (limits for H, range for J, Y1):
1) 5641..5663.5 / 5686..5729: 1.5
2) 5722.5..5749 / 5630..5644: 0.4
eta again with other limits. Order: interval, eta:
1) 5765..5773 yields 1.0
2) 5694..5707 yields 0.8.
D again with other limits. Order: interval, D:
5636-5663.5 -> 146.5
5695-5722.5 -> 146.2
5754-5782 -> 157.3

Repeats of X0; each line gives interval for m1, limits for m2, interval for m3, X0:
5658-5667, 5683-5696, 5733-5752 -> -1.50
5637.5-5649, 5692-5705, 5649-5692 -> -1.47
